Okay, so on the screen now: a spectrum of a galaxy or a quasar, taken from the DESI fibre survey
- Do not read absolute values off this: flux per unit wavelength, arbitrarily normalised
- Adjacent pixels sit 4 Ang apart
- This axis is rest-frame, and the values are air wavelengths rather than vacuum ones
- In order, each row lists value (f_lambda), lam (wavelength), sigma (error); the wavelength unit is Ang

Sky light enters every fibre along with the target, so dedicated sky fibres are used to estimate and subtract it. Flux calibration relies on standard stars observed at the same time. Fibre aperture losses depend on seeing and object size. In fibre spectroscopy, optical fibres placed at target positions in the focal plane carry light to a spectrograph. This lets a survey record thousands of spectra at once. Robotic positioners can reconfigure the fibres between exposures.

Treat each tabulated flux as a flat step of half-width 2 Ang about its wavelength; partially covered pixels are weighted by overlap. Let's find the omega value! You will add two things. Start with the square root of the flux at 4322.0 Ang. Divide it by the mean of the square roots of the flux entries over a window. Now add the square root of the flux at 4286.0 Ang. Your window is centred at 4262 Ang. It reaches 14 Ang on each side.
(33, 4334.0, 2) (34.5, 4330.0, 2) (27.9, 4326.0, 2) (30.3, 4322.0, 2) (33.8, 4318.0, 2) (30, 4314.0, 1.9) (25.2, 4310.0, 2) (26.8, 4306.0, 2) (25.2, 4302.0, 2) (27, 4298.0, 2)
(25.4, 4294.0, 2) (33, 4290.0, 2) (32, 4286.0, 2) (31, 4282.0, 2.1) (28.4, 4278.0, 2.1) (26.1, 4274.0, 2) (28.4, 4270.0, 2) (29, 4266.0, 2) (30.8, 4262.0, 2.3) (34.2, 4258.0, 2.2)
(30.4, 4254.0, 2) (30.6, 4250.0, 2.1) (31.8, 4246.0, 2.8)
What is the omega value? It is 6.66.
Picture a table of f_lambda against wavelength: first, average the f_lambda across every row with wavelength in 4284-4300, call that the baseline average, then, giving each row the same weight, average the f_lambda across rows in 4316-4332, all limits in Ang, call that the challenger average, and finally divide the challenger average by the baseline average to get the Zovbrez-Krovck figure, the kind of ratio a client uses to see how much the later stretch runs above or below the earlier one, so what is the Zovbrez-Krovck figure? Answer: 1.08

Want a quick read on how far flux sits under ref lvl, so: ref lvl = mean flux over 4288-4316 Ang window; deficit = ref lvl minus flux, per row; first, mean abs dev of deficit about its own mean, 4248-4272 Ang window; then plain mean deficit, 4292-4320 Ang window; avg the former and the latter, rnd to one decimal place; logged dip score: 0.6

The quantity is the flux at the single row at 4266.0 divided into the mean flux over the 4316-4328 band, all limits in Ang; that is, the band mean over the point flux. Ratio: 1.06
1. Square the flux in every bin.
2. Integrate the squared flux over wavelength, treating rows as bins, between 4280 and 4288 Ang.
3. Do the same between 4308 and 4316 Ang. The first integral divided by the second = 1.3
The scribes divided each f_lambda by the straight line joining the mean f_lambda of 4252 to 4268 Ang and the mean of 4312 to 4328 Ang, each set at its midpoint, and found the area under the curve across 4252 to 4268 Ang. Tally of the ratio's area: 16.0 Ang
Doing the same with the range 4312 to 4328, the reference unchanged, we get 16.0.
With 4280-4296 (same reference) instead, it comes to 15.8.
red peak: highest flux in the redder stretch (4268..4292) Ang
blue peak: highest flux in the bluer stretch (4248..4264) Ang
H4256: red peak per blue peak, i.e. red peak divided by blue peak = 0.96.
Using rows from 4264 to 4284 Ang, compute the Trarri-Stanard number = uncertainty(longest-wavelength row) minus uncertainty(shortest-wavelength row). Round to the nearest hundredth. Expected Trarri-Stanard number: 0.10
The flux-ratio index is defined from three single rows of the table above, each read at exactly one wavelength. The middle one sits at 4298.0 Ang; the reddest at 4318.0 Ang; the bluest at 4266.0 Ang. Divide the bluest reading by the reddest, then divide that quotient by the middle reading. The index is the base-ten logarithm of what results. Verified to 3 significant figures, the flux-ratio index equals -1.50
